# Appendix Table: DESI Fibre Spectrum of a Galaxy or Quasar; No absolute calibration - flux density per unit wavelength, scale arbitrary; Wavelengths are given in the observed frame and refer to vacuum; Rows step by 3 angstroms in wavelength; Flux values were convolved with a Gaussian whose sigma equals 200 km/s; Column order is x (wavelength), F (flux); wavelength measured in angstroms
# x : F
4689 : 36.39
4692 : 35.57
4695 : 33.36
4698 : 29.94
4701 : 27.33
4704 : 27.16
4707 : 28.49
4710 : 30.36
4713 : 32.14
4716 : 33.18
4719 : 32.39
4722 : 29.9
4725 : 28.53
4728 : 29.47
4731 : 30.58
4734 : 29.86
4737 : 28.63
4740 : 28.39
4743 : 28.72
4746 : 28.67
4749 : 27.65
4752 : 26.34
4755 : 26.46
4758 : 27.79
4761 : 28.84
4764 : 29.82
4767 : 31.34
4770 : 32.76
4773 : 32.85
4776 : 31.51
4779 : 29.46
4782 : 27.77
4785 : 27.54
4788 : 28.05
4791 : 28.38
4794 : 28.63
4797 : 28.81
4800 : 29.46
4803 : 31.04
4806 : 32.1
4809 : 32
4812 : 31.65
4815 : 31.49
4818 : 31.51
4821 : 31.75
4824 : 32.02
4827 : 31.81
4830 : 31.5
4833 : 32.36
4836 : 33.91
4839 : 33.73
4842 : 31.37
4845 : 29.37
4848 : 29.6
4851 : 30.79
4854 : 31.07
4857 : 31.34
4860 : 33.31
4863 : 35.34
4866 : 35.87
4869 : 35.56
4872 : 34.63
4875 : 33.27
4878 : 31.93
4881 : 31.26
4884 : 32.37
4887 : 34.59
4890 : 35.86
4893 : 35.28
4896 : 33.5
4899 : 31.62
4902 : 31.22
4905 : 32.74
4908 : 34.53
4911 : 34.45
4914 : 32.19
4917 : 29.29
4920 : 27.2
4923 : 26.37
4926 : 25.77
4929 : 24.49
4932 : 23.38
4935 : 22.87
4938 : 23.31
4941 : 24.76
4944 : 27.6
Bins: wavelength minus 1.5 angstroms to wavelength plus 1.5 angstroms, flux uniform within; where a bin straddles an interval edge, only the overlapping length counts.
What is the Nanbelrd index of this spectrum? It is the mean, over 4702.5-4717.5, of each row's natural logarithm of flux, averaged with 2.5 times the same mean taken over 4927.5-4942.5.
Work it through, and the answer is 5.66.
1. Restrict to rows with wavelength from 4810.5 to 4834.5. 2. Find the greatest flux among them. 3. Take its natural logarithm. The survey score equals 3.48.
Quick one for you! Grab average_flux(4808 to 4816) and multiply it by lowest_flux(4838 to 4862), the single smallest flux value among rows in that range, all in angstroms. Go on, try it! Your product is 931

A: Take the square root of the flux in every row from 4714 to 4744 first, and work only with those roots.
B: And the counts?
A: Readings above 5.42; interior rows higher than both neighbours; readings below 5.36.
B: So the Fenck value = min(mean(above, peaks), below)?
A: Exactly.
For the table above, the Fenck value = 3.5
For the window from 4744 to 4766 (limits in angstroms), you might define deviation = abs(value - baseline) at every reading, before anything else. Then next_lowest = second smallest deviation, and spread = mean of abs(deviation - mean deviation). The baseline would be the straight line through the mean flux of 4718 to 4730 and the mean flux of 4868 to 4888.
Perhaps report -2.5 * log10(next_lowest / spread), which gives -0.7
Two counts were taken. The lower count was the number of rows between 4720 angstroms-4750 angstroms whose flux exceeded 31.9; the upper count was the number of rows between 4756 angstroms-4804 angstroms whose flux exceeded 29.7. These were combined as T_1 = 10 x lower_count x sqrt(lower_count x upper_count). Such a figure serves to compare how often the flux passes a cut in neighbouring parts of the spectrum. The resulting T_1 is 0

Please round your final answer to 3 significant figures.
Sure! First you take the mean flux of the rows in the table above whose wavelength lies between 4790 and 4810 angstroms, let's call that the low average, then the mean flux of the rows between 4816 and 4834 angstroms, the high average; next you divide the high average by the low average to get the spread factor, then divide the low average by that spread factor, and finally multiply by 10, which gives 284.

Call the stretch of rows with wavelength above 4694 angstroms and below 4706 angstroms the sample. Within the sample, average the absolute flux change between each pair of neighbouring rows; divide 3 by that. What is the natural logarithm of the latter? 0.37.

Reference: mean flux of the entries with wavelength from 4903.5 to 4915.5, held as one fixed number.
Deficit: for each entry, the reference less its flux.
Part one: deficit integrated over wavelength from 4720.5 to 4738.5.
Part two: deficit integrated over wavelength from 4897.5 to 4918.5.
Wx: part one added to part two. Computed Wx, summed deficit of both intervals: 97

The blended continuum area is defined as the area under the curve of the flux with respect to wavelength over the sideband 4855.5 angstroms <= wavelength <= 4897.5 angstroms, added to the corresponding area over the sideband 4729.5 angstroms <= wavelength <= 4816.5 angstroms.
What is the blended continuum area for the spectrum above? 3992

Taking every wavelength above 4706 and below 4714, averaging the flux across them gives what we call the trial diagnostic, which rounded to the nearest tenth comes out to 30.3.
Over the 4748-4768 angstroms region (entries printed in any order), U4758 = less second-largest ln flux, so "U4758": -3.40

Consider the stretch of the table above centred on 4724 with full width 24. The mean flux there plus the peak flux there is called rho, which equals 63.9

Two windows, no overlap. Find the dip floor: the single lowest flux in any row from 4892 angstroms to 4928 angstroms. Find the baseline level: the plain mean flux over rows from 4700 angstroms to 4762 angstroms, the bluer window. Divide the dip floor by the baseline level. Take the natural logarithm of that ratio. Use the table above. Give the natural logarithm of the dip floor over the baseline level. -0.12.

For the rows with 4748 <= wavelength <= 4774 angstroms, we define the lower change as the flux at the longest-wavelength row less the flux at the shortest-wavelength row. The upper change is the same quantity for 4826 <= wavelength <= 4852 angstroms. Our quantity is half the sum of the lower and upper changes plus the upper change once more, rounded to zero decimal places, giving 1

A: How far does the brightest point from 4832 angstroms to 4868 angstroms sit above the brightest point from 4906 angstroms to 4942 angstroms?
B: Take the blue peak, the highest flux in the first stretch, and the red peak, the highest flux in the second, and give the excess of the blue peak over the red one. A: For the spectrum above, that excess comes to 1.3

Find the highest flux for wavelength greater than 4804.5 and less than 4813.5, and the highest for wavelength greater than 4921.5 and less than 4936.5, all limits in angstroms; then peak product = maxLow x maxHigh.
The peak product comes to 846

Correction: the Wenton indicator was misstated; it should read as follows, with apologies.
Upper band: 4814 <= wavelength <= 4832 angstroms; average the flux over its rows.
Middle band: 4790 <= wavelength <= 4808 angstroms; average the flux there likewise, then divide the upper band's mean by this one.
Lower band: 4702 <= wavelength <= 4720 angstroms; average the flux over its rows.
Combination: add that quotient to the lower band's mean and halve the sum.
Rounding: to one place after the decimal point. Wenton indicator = 15.8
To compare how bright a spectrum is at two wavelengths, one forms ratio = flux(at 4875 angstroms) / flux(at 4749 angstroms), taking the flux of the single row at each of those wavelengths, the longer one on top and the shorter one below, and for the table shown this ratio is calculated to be 1.2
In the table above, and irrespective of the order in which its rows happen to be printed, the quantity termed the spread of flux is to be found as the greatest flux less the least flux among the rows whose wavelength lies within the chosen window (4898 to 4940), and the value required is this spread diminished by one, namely 10.7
